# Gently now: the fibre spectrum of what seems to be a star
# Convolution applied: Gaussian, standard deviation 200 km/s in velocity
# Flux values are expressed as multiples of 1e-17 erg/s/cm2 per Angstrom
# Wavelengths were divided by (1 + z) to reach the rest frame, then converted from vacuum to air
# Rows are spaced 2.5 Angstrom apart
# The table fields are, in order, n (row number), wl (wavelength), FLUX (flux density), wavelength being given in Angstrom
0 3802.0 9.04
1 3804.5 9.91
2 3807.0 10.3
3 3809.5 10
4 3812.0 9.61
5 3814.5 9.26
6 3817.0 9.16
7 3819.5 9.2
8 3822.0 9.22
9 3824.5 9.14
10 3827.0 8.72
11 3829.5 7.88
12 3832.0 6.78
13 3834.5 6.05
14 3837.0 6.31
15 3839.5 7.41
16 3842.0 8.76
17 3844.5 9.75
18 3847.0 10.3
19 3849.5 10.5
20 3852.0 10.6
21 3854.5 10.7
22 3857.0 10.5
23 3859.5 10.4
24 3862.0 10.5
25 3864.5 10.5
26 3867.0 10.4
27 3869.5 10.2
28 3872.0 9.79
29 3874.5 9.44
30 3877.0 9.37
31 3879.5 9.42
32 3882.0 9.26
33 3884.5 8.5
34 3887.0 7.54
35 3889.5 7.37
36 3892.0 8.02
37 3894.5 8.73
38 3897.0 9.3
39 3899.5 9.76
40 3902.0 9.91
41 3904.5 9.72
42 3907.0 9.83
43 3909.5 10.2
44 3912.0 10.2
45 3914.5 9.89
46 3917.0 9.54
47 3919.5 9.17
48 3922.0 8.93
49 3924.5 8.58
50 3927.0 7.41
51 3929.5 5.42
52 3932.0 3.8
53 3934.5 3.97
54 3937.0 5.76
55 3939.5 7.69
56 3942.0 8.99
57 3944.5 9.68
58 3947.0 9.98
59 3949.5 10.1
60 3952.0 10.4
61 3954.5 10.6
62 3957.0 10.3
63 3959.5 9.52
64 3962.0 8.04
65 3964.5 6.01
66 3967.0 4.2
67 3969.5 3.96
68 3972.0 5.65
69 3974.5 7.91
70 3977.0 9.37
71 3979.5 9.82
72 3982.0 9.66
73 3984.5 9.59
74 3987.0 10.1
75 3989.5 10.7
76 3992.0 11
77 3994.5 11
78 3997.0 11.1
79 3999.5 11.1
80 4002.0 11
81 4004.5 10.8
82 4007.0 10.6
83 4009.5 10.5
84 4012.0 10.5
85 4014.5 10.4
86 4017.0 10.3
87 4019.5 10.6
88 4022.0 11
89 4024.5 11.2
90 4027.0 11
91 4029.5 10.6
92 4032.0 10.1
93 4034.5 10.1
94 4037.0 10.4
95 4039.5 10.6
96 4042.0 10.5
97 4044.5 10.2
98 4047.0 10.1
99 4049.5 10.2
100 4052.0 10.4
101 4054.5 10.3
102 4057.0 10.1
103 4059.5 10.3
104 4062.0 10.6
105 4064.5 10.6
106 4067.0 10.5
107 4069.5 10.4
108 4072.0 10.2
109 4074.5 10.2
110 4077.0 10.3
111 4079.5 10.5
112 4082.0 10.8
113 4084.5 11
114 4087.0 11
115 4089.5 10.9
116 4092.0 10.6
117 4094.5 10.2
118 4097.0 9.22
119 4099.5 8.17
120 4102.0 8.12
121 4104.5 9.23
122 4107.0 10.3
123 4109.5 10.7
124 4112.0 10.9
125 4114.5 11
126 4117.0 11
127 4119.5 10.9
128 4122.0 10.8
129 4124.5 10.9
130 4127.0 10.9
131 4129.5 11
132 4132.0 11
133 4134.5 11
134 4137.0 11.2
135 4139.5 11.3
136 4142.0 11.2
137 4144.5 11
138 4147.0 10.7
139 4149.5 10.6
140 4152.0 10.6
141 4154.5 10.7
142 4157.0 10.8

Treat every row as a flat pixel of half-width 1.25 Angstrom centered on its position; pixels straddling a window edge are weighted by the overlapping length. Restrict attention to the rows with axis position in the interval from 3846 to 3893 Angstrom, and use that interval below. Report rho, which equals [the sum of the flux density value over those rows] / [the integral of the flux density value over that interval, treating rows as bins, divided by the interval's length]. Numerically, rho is 19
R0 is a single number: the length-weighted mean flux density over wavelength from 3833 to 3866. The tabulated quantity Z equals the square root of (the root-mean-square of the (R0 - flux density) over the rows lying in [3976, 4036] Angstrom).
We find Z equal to 1.11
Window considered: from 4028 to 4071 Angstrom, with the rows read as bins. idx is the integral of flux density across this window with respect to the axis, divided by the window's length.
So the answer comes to 10.4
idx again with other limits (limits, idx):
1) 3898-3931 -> 9.1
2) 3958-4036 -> 9.6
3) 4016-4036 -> 10.6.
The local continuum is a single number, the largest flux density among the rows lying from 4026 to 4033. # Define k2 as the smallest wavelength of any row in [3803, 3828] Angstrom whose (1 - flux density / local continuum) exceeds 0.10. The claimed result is 3812.0 Angstrom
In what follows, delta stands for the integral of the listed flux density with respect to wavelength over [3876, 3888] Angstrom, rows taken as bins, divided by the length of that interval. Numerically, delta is 8.8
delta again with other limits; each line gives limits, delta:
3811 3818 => 9.3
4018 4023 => 10.8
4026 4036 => 10.4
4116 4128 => 10.9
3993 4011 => 10.9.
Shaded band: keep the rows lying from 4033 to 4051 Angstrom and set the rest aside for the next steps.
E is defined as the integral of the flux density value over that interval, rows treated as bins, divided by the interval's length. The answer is 10.3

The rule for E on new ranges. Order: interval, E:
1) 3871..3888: 9.1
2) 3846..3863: 10.5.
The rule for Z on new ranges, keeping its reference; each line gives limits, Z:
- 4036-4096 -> 1.05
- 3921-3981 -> 1.67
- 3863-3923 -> 0.91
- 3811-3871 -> 1.18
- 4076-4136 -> 1.16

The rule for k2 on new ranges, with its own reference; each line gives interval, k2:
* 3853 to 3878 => 3872.0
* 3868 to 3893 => 3872.0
